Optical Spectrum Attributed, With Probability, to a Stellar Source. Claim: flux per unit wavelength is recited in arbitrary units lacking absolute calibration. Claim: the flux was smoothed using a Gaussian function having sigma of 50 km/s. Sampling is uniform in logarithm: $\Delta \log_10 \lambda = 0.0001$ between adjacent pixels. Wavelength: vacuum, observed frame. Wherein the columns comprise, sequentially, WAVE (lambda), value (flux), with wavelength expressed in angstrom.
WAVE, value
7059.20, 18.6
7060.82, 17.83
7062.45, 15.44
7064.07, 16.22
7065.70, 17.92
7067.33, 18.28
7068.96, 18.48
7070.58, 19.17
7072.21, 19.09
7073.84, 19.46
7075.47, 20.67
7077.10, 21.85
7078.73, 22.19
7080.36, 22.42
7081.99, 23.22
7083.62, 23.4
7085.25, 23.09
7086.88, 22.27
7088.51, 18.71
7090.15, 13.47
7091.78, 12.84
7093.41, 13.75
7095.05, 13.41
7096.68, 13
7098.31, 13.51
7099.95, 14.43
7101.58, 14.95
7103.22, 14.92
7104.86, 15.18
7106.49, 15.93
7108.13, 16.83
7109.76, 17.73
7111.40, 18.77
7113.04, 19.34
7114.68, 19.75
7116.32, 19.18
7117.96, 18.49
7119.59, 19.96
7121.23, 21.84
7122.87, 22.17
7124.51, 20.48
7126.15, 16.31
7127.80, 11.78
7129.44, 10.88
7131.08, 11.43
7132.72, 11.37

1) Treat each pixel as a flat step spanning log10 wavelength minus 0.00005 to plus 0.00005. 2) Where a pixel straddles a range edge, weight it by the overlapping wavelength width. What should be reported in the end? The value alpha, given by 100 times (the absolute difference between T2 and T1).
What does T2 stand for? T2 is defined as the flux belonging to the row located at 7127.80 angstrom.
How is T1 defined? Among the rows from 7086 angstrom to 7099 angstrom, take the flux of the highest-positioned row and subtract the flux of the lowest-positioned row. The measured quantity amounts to 2054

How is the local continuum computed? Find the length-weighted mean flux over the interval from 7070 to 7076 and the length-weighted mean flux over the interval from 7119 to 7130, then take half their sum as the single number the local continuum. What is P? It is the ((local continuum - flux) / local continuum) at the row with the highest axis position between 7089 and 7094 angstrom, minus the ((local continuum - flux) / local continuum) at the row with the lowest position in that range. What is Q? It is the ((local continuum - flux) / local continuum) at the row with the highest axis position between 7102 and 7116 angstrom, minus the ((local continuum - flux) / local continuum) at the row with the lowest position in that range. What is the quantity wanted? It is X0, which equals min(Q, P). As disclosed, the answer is -0.26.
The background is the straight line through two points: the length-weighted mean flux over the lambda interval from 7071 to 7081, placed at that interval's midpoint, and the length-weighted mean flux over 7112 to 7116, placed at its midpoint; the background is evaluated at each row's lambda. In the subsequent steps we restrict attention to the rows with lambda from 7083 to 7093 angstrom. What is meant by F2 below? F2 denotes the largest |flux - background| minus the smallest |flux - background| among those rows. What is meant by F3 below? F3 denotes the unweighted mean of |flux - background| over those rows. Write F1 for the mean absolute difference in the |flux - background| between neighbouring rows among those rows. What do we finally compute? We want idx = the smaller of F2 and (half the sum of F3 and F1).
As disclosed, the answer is 2.6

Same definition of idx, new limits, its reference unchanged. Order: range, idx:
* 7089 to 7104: 2.5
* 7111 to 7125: 0.9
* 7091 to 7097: 1.0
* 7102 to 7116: 1.6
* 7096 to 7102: 2.1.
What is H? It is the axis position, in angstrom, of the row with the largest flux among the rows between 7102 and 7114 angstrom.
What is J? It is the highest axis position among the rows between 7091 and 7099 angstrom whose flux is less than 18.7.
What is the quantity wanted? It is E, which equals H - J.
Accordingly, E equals 14.7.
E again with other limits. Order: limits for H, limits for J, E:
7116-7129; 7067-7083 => 53.9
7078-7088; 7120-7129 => -44.2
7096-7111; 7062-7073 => 40.8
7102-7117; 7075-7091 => 24.5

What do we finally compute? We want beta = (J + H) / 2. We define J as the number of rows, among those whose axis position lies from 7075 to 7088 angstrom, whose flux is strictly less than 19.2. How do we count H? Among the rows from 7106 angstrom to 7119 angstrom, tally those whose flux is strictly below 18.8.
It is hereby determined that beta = 2.5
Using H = 5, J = 0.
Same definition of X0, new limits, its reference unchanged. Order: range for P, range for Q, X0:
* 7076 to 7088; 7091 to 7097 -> -0.02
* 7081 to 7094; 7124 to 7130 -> 0.51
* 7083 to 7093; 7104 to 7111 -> -0.14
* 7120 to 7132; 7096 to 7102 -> -0.10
